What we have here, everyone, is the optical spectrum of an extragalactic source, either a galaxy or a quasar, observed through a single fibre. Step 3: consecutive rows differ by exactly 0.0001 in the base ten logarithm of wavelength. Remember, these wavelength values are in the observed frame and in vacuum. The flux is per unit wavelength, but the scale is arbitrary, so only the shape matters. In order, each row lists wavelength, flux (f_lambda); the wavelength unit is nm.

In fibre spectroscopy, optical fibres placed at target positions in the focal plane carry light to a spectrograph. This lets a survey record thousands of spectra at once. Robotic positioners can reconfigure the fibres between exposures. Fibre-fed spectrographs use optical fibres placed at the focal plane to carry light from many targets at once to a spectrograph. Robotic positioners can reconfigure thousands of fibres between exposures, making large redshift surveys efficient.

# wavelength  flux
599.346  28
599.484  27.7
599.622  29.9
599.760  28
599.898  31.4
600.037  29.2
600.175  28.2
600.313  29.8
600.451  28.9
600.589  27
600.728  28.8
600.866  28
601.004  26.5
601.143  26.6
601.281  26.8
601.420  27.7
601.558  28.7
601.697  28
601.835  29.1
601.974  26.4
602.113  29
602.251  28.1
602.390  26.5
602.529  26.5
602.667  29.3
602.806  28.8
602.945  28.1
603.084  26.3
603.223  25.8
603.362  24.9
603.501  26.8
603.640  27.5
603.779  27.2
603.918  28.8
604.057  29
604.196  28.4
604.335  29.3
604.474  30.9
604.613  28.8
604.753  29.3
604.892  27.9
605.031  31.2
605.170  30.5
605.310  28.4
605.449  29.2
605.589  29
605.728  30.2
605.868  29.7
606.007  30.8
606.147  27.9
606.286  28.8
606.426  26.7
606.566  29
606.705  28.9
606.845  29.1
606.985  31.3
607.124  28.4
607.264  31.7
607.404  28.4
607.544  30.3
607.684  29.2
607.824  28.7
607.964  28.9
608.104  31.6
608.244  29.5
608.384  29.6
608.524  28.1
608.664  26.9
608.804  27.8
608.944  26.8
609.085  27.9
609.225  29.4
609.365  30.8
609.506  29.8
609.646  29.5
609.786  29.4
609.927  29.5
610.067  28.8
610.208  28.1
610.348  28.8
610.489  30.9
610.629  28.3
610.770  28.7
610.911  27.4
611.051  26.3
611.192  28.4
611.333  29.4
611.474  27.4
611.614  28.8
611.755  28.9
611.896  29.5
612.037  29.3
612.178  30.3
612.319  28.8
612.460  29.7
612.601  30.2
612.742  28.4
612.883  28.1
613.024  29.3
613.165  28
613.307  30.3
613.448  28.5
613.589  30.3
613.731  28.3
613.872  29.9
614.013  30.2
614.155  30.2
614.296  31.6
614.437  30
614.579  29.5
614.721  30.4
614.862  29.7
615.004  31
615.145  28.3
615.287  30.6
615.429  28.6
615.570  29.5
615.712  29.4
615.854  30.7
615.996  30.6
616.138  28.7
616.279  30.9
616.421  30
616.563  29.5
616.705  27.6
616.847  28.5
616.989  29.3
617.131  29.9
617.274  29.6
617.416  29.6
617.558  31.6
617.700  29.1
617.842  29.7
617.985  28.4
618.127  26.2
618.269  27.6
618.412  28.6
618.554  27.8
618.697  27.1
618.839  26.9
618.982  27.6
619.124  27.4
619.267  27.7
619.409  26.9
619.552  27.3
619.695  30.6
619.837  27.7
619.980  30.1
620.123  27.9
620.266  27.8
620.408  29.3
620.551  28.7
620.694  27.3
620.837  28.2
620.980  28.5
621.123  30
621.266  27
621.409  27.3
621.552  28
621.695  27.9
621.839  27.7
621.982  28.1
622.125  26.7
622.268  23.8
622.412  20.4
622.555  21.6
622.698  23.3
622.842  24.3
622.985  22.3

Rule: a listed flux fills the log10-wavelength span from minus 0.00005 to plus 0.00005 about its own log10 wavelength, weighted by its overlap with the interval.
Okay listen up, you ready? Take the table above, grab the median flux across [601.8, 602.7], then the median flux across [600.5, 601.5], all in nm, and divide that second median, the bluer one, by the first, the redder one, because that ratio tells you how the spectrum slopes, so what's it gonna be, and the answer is 0.96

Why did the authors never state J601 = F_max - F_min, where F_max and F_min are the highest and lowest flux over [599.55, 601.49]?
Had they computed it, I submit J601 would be 4.9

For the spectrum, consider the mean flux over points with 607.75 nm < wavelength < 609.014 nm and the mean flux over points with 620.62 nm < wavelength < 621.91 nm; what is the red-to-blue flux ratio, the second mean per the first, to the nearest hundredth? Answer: 0.98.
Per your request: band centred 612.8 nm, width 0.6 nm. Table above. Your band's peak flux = 30.2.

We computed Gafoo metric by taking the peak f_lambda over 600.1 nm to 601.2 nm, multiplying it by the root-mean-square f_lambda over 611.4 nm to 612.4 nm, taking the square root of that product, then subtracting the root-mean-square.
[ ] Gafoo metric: 0.39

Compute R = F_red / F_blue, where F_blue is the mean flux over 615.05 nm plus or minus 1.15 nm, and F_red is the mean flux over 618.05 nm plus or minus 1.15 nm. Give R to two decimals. 0.95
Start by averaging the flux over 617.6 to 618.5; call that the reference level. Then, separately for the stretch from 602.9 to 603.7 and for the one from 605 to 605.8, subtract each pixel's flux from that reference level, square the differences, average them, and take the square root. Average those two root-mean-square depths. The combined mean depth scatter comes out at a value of 1.89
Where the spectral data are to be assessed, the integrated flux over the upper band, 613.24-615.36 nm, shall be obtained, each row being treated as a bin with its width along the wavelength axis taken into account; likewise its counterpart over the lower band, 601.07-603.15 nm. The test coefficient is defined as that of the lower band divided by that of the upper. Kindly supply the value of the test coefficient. 0.91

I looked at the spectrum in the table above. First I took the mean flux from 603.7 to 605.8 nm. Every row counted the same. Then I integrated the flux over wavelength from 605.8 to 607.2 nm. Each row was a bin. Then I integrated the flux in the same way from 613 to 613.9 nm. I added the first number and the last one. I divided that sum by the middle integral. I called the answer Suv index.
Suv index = 1.4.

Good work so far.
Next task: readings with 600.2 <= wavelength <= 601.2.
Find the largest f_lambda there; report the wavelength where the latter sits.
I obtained 600.313 nm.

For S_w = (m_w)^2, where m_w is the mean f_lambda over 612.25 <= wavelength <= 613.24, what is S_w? 837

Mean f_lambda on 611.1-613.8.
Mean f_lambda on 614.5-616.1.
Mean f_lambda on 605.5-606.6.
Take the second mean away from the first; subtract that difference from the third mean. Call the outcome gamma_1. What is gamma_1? 29.8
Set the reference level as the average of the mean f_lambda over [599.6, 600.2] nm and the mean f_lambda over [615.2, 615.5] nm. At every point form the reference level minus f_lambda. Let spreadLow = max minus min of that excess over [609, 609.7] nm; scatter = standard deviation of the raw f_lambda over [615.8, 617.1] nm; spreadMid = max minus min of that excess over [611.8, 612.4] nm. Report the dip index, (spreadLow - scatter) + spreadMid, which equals 3.3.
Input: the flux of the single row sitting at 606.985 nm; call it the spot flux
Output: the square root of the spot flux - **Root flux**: 5.59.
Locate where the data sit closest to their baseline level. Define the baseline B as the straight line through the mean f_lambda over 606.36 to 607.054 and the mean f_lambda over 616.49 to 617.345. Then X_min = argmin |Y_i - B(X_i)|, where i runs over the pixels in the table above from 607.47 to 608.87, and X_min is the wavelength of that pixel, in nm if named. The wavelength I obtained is 607.964 nm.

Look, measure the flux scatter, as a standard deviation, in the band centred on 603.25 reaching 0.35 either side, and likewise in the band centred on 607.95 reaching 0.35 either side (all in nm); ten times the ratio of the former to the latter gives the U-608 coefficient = 10.2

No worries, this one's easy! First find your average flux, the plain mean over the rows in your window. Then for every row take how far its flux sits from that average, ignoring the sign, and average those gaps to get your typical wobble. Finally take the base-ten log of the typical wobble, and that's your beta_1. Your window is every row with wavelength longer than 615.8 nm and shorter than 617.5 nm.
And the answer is -0.15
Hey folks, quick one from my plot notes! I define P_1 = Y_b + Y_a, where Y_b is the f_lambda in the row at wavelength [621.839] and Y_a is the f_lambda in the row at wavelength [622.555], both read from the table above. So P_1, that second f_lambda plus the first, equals 49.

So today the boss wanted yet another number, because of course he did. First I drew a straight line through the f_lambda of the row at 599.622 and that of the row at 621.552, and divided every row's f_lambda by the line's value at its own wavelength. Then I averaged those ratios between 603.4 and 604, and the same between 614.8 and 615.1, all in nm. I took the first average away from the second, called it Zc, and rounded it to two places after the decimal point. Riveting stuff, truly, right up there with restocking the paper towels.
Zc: 0.13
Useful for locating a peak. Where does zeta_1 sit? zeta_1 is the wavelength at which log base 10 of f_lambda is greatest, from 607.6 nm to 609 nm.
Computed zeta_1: 608.104 nm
